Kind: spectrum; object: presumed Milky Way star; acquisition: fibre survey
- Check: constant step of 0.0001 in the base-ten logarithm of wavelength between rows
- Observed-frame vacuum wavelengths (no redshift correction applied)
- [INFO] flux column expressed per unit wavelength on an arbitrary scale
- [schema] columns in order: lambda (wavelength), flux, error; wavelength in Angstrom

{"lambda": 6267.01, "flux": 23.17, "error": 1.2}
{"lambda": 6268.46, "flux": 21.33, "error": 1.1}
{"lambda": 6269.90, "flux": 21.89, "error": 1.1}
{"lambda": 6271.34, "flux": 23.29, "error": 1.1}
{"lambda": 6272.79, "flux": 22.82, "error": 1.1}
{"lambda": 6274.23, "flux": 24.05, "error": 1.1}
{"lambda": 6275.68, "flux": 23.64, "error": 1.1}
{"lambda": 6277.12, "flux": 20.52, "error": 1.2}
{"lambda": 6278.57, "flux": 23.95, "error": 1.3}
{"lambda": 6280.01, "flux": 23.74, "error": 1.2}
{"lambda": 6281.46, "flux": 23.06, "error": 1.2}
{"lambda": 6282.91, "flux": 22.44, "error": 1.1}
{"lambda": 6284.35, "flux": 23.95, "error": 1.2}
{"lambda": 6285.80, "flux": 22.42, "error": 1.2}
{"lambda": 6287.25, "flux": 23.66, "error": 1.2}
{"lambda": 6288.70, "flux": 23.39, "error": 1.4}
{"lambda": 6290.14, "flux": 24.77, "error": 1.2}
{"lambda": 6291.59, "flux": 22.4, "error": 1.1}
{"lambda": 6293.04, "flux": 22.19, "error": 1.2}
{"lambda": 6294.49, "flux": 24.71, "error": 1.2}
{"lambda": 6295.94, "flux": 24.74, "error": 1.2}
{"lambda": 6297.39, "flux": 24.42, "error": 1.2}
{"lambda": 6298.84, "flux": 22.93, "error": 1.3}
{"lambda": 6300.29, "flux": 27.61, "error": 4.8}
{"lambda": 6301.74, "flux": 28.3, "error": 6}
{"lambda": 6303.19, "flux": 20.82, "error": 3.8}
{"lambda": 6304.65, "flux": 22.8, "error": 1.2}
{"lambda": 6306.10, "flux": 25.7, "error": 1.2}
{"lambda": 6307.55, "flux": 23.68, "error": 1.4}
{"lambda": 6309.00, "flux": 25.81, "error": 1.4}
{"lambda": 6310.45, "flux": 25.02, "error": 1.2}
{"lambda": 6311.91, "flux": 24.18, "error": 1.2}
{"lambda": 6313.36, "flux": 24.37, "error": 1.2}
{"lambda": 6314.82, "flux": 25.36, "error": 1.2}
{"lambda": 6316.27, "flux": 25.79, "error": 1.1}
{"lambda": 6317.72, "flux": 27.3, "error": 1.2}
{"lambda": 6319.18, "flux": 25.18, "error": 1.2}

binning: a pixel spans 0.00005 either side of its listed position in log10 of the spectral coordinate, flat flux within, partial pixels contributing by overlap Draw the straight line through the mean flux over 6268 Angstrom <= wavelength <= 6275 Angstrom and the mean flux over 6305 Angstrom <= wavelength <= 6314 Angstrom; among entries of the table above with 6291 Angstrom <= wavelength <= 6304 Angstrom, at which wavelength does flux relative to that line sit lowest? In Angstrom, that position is 6303.19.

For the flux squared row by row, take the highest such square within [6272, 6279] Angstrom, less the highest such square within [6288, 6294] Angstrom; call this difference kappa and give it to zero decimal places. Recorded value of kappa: -35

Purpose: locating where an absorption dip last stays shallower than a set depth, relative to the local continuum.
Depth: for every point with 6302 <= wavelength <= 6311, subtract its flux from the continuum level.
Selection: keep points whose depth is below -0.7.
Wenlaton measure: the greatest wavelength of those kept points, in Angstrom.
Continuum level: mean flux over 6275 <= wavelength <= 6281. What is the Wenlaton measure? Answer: 6310.45 Angstrom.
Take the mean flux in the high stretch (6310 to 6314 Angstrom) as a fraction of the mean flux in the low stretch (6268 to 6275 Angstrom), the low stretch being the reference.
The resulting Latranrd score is 1.08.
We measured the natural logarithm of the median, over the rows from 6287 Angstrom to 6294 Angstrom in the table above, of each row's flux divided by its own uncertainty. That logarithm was 2.98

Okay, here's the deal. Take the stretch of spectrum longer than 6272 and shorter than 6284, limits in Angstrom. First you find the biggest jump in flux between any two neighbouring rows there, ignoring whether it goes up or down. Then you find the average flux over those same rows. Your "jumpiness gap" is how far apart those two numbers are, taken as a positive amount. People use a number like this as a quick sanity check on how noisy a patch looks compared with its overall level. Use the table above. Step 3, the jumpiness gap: 19.6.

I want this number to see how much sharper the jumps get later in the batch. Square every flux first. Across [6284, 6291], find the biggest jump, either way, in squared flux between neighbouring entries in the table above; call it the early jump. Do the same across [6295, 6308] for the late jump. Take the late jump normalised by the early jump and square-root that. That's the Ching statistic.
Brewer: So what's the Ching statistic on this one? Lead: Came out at 2.3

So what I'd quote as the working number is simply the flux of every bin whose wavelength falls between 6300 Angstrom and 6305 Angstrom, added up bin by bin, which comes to 100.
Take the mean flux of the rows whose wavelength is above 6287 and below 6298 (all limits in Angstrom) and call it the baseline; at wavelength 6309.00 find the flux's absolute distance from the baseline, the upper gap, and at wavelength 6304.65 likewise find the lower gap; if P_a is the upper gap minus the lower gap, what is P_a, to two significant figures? 1.0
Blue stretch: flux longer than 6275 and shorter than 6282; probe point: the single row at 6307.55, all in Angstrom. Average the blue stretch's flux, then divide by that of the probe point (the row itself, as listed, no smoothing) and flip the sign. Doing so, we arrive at -0.97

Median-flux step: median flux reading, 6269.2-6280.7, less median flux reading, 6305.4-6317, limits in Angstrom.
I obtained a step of -1.7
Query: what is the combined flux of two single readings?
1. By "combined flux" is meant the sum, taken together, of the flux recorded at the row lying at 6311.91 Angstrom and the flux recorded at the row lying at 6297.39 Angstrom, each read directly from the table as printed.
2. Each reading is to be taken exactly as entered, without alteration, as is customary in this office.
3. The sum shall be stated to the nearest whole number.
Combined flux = 49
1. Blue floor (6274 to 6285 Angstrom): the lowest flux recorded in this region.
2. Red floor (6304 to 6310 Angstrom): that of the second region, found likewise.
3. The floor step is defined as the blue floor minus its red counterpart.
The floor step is -2.3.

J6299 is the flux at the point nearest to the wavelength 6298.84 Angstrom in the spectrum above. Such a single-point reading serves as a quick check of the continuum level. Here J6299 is 22.93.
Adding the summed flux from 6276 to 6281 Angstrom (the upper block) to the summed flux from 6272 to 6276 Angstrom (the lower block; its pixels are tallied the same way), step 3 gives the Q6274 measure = 139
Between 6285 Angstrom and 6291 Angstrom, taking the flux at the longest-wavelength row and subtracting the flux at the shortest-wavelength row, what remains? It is 2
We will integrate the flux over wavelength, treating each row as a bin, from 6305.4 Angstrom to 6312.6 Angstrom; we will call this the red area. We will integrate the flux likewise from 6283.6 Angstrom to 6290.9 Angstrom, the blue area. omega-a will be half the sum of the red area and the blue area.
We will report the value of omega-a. 176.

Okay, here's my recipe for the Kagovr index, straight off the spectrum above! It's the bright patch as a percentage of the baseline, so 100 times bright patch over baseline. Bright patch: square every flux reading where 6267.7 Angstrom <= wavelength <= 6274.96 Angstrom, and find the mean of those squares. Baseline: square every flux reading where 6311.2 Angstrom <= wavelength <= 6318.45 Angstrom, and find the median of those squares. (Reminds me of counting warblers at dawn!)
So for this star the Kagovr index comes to 80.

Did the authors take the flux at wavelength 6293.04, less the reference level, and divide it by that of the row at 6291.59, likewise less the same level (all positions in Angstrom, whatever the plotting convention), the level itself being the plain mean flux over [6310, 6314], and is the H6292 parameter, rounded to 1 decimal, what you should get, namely 1.1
